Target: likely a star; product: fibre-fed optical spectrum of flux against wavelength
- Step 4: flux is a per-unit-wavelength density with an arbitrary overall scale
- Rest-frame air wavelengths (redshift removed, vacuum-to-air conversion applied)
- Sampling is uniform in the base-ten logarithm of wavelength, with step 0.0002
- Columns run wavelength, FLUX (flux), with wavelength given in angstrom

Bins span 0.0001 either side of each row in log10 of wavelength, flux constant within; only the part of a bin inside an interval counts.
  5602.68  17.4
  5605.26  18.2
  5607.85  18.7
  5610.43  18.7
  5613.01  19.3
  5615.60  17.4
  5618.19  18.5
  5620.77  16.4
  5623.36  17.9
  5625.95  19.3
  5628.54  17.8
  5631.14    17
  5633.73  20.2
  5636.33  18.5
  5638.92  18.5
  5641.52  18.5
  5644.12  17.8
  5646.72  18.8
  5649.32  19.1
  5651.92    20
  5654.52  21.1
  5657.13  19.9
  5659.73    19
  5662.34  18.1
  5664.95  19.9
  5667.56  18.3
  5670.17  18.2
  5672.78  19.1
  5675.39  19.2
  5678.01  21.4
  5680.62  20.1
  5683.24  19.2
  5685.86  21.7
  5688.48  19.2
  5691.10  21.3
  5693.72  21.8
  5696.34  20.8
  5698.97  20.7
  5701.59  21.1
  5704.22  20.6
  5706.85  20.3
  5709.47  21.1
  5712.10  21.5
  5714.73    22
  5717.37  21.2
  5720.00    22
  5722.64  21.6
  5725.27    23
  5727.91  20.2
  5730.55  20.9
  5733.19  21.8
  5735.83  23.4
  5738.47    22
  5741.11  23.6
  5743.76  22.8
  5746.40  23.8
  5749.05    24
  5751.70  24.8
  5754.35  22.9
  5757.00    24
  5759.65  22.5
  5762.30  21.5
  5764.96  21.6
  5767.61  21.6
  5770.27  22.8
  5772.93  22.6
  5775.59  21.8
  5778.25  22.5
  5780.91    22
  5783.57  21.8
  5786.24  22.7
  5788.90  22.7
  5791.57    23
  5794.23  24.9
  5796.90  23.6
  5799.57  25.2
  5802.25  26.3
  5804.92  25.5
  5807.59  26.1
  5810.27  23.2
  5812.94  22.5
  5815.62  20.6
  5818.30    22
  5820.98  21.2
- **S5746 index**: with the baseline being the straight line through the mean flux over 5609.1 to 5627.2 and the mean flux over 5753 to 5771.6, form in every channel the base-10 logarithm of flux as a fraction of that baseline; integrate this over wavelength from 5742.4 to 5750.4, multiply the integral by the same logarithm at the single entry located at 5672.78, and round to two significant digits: -0.0038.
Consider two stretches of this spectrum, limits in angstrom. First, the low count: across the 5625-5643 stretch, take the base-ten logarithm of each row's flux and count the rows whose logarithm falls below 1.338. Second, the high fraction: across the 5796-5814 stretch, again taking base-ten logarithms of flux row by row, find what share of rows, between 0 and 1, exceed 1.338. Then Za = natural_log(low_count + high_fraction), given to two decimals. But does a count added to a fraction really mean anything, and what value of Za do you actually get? 2.08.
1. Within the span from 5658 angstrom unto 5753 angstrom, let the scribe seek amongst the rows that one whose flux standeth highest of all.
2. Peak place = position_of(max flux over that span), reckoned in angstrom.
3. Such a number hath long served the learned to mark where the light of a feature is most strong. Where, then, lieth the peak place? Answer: 5751.70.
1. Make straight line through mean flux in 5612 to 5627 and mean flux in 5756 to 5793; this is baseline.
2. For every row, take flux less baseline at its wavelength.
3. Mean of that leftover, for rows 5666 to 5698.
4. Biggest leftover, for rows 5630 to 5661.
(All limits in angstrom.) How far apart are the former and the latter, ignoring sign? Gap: 1.8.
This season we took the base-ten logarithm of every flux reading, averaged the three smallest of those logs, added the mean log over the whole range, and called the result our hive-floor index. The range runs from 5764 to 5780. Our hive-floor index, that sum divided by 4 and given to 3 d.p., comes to 0.670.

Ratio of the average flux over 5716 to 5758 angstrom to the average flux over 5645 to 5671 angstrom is 1.18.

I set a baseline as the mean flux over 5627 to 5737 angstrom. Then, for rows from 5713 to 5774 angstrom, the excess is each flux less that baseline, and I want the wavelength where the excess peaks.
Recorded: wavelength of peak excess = 5751.70 angstrom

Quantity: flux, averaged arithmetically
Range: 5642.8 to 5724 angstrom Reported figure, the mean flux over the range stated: 20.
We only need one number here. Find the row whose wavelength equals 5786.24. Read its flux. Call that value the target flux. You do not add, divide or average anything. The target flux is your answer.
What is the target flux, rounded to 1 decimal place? 22.7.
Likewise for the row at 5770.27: 22.8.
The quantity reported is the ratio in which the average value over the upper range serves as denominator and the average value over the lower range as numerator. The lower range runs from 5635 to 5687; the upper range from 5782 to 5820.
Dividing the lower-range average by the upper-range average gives 0.82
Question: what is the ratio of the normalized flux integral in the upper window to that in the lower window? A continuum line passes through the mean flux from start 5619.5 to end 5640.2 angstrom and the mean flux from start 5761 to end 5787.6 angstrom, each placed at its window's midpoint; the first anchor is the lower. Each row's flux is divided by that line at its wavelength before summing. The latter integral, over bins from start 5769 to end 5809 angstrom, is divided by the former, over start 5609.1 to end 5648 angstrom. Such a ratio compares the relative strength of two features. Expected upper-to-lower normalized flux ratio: 1.07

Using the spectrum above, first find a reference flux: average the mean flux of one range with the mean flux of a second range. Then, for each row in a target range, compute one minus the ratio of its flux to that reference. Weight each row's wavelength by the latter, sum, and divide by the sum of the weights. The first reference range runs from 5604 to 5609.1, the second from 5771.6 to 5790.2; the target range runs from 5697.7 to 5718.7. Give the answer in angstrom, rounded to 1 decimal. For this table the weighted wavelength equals 5710.9 angstrom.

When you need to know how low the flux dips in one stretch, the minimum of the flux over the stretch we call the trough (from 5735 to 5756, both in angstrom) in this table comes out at 22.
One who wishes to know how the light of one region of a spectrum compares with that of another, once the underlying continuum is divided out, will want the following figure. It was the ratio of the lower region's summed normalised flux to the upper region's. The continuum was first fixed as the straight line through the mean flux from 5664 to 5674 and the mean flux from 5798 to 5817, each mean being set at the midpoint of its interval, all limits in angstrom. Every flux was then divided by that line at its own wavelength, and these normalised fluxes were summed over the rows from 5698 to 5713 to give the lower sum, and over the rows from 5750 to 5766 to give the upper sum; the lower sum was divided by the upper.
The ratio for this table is 1.00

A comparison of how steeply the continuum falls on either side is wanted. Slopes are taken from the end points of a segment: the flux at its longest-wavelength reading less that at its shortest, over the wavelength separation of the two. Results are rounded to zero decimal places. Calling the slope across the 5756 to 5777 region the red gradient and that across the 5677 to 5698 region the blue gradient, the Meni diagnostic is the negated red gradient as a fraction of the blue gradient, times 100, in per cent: -362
